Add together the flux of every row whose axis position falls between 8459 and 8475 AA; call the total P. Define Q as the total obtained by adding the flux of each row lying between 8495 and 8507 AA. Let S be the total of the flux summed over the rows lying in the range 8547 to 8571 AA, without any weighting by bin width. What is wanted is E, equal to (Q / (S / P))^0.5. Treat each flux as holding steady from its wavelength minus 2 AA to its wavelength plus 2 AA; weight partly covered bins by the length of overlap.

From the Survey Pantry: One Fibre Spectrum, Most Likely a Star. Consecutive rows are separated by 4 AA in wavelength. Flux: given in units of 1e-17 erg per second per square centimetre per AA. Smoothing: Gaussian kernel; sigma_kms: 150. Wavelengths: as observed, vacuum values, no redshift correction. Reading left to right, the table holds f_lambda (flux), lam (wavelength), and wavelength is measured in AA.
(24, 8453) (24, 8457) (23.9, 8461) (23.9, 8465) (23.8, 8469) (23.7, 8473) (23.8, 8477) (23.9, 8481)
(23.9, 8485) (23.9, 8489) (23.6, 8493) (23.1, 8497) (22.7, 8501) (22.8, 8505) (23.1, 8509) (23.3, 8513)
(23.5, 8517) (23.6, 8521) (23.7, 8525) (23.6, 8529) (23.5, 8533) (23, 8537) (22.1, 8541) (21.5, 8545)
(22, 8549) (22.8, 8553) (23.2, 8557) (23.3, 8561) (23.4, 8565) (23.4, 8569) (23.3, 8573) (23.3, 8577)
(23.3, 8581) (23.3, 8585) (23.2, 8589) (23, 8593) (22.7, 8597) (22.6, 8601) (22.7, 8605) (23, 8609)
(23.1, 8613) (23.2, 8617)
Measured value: 7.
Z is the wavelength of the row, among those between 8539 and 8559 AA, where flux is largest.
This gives 8557 AA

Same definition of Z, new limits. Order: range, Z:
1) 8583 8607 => 8585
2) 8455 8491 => 8457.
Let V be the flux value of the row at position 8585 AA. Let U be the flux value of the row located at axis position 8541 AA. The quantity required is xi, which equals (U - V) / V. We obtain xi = -0.05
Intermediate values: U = 22.1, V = 23.3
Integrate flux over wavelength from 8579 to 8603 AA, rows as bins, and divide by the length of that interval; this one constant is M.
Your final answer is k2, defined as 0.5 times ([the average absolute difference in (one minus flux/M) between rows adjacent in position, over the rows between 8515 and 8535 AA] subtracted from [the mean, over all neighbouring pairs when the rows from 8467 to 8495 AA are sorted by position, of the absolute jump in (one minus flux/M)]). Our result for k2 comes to 0.000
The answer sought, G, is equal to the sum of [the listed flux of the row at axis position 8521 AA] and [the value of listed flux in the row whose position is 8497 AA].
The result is 46.70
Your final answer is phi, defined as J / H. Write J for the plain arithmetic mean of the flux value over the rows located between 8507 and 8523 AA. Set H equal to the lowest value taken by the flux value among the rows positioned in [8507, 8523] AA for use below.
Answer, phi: 1.01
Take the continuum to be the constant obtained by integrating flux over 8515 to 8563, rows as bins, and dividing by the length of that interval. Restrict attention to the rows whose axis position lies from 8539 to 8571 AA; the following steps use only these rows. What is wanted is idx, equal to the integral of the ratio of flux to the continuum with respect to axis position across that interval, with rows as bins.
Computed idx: 32 AA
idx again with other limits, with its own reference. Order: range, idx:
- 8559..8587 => 28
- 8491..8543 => 52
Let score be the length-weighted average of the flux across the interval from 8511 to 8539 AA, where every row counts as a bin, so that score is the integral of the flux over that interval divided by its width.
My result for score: 23.5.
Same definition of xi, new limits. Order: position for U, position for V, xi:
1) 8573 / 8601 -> 0.03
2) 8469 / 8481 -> 0.00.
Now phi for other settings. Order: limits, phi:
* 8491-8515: 1.02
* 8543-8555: 1.03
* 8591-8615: 1.01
